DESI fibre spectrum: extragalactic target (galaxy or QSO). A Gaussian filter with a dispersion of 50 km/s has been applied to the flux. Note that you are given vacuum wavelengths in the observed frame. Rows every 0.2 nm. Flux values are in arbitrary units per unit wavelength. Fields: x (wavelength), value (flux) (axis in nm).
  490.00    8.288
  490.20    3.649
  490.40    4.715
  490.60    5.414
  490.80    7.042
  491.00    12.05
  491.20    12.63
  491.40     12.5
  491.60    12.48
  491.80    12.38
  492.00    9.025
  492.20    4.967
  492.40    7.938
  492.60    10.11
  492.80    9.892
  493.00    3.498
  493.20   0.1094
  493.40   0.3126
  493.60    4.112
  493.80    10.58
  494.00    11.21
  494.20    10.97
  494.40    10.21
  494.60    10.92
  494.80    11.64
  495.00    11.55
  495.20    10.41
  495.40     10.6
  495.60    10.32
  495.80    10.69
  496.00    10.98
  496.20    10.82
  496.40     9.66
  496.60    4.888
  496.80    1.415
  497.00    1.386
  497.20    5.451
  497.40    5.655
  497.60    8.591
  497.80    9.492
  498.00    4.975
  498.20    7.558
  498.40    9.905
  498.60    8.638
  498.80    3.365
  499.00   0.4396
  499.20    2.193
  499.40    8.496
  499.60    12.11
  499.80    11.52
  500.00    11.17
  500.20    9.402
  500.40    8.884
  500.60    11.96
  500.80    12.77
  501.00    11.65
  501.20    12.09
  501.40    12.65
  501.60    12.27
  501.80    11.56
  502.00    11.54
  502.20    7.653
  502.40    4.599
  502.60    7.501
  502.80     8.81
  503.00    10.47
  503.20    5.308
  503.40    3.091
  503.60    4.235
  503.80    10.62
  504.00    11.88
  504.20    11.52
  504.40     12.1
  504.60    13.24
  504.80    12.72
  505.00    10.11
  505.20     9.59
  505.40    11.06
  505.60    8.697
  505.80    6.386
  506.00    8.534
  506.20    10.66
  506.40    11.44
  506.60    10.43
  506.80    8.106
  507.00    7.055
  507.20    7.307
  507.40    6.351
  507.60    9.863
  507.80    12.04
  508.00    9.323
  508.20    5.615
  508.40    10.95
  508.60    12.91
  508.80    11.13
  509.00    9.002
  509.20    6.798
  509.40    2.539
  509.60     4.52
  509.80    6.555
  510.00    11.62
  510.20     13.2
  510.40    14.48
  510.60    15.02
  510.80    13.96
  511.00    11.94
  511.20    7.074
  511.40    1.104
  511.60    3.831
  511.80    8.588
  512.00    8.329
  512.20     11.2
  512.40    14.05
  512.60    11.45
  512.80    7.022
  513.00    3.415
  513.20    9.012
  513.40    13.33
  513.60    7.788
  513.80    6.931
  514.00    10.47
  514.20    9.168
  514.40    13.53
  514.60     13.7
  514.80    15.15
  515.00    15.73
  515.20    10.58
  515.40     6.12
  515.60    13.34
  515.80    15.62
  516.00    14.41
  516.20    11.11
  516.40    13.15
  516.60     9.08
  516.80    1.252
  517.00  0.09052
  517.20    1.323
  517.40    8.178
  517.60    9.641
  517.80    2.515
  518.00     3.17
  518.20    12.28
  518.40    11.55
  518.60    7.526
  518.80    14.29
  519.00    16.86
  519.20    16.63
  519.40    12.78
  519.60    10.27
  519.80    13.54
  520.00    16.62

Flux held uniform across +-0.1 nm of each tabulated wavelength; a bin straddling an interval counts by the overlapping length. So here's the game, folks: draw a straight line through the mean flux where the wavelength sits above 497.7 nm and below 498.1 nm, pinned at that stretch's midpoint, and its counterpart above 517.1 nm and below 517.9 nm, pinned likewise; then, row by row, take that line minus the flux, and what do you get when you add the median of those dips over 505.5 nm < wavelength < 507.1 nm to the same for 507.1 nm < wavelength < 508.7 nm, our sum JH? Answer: -5.4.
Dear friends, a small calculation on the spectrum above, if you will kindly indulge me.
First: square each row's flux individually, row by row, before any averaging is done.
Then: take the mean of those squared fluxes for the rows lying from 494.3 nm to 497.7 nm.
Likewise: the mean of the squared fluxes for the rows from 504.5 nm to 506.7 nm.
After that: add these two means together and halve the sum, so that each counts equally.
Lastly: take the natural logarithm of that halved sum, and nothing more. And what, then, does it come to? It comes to 4.57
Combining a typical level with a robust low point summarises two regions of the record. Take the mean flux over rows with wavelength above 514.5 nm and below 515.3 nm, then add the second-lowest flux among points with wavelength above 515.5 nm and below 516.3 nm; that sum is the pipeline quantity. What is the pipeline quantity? 27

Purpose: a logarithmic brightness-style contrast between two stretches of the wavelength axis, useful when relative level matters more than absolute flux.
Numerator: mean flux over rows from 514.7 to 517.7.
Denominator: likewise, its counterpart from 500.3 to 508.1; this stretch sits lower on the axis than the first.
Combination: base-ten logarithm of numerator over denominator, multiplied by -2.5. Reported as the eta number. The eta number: 0.00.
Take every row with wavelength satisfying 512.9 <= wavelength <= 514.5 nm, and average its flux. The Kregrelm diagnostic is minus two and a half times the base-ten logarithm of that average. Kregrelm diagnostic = -2.41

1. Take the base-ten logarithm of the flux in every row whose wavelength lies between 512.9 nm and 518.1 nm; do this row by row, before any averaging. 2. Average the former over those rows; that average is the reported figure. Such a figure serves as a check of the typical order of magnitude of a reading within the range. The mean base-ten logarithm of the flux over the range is 0.82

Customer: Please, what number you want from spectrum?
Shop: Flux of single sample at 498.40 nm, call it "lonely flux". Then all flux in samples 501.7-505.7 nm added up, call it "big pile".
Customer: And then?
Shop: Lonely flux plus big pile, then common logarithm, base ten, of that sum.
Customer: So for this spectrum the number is 2.29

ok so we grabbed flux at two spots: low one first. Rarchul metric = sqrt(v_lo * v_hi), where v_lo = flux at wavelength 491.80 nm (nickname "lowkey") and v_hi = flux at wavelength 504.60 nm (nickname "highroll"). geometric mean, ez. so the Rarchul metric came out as 12.8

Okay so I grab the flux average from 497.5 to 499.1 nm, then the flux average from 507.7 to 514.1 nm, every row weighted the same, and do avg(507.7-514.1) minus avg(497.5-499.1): 2.6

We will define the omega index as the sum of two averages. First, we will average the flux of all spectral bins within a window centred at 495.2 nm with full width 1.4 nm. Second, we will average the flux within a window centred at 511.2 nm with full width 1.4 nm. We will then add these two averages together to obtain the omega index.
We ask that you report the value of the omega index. 19.7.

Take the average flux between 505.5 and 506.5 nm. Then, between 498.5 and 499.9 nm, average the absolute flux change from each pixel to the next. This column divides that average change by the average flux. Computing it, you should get 0.37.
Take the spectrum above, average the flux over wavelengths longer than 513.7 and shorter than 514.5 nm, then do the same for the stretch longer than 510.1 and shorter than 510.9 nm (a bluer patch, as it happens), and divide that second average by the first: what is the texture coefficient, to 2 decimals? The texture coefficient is 1.41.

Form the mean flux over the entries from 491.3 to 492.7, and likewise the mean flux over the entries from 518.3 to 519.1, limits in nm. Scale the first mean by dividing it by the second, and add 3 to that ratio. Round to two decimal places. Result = 3.79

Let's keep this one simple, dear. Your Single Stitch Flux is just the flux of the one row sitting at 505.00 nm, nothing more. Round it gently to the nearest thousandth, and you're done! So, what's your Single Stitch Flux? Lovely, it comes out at 10.110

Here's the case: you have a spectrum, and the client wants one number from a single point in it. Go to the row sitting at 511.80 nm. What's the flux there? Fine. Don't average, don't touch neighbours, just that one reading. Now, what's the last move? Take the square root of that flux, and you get 2.9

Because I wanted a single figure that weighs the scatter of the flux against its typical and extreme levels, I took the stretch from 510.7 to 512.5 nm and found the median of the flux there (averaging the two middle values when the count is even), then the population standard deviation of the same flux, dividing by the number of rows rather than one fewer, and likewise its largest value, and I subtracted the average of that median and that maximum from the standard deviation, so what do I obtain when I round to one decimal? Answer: -7.1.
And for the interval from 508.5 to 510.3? -7.5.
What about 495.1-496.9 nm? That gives -7.5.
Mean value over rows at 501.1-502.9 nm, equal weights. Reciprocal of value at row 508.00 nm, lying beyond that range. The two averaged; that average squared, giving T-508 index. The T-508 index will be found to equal 25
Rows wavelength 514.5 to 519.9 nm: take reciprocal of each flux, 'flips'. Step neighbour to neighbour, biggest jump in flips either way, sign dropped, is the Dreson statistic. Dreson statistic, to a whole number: 10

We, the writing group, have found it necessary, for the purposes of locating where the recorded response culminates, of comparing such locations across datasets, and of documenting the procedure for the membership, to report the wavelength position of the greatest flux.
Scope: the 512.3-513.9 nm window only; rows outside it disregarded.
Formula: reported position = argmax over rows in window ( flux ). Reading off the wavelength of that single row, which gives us 512.40 nm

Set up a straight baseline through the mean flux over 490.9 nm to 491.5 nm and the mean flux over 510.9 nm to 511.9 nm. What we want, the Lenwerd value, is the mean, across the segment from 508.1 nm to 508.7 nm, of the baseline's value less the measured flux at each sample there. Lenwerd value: -2.4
